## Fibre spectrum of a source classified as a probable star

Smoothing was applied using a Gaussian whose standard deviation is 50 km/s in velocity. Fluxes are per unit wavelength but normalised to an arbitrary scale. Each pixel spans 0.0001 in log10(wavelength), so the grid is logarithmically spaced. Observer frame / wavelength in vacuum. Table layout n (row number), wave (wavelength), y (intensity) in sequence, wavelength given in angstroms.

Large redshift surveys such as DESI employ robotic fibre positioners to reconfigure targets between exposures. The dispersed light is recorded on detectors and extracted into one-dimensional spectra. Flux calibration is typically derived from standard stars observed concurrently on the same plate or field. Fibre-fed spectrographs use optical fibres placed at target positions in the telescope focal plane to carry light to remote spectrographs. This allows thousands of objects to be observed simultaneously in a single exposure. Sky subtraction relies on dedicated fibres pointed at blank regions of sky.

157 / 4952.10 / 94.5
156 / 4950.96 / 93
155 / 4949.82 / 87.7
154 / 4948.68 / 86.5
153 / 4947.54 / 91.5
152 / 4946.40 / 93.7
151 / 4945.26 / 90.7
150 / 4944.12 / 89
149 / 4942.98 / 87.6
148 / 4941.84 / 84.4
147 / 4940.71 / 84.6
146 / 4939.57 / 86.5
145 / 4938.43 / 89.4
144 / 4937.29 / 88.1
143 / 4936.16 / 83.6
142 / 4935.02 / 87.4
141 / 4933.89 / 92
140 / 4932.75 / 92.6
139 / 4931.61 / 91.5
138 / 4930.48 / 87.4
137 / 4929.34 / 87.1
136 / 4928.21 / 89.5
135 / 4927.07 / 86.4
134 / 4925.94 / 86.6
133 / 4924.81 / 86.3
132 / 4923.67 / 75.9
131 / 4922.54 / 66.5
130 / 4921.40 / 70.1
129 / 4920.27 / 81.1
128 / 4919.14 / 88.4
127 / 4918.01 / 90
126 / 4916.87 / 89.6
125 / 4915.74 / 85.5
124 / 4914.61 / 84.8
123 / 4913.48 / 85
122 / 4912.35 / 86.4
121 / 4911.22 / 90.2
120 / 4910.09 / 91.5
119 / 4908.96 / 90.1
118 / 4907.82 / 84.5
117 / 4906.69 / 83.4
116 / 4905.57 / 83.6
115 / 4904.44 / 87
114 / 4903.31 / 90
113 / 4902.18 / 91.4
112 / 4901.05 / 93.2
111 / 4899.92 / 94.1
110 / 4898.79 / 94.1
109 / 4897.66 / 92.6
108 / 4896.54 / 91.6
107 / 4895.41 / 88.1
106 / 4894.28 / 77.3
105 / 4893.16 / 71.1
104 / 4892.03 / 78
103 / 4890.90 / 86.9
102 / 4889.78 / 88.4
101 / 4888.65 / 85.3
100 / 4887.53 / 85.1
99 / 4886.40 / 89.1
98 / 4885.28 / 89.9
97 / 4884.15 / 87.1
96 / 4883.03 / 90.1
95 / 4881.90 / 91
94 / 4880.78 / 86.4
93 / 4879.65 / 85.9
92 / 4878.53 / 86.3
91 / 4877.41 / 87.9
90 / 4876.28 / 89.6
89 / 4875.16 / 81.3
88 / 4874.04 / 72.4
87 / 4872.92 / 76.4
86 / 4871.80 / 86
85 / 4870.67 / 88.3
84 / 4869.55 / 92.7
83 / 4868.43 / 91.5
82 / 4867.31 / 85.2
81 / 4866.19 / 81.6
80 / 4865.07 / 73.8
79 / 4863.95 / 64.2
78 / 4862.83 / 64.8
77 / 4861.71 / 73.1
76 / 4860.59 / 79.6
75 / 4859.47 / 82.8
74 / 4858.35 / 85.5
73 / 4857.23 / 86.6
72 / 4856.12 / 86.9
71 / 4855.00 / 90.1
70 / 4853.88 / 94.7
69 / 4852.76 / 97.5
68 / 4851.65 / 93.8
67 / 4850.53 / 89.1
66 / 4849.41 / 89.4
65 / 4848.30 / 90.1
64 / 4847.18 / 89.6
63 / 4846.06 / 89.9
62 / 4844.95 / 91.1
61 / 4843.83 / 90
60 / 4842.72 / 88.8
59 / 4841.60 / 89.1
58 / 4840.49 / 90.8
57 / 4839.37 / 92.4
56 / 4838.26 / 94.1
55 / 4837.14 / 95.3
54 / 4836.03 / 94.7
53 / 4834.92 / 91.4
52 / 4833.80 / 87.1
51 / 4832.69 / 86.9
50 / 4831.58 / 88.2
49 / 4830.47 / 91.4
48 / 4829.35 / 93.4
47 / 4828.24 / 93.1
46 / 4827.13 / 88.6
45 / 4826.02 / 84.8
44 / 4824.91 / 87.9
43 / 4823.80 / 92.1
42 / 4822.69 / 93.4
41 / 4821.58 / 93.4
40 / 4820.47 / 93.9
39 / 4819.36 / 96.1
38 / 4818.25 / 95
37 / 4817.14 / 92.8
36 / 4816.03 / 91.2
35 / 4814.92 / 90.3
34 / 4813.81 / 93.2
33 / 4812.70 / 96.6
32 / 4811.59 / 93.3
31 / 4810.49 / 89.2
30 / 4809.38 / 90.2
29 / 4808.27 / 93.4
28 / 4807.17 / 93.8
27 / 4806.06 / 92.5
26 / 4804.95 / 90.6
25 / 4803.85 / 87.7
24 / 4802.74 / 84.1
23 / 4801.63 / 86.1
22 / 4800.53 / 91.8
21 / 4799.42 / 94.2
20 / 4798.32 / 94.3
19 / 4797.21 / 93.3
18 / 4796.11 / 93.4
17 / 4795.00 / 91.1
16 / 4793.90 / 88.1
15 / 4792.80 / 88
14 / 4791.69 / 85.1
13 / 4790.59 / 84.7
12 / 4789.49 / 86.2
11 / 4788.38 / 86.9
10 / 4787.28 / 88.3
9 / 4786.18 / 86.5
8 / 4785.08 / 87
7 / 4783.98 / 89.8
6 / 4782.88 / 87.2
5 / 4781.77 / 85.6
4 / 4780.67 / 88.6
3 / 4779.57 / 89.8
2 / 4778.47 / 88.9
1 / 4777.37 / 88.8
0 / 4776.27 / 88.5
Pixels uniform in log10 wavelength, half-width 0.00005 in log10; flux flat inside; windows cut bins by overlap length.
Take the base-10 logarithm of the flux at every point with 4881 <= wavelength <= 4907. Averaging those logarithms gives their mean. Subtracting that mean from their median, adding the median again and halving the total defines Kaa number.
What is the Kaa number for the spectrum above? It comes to 0.976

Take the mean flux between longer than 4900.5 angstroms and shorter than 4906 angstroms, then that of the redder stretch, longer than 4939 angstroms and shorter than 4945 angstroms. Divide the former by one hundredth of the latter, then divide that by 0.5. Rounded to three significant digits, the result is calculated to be 206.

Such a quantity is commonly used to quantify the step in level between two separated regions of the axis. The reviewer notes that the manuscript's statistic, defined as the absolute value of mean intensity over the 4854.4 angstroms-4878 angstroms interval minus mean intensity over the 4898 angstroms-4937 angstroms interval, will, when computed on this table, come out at 4.8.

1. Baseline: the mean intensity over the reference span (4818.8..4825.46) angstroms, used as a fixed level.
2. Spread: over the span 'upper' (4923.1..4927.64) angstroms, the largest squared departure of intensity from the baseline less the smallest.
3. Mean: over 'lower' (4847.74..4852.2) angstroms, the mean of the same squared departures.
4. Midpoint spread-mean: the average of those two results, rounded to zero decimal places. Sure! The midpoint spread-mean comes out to 128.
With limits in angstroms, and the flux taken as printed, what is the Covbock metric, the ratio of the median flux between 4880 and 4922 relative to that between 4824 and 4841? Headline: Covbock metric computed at 0.96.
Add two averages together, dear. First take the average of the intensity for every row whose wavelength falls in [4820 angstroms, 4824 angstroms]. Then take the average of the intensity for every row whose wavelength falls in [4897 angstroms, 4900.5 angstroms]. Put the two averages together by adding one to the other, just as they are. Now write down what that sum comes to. 187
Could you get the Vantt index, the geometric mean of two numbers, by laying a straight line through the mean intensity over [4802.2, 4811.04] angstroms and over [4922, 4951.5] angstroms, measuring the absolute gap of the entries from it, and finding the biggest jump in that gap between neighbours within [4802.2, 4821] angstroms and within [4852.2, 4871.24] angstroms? 5.91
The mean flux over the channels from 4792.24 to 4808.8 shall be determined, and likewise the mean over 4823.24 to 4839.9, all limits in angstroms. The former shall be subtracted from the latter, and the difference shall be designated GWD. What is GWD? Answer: 0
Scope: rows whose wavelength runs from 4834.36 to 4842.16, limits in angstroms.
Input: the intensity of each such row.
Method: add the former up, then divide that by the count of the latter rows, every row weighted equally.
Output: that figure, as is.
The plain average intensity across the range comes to 92.5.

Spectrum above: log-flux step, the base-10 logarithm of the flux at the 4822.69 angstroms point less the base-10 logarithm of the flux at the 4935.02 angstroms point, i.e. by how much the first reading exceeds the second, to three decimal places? 0.029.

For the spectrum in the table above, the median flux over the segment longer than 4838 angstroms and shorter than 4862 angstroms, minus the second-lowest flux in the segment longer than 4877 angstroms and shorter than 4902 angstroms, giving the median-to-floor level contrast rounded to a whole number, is 12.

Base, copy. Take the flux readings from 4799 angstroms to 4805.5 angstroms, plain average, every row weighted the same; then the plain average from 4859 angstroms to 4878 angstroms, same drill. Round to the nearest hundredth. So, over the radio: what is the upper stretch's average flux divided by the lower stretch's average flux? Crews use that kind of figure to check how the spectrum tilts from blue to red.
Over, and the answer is 0.91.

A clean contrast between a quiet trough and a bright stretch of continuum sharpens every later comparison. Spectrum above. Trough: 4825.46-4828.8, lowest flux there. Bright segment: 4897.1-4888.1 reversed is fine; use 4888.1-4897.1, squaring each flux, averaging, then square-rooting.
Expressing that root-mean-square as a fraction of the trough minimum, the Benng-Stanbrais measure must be 0.99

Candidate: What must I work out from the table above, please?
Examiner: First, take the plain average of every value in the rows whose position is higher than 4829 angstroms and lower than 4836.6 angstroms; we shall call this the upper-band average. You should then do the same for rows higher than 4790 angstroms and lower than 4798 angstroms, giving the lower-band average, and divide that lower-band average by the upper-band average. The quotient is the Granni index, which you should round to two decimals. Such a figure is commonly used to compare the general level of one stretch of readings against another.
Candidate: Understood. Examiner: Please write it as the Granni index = 0.99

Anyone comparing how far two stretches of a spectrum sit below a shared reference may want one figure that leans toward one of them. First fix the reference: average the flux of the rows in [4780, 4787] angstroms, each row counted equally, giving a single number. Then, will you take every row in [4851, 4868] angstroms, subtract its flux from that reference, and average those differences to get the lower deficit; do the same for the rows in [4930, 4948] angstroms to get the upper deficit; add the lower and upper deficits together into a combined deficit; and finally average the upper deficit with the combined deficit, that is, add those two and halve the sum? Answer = 1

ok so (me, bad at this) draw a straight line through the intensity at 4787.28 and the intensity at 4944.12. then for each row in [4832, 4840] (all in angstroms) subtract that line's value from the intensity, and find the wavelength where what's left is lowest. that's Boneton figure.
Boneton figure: 4832.69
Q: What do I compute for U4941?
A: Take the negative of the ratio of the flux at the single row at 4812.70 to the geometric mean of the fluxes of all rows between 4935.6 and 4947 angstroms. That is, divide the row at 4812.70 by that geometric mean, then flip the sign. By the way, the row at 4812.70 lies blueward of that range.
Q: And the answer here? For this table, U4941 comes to -1.10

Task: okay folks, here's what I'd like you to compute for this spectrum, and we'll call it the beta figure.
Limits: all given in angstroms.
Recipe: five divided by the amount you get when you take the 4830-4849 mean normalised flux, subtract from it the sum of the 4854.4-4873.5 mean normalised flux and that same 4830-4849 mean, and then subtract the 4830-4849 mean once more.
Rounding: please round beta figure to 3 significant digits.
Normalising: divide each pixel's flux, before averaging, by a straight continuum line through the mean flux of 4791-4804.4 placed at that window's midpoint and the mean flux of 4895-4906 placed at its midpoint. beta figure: -2.62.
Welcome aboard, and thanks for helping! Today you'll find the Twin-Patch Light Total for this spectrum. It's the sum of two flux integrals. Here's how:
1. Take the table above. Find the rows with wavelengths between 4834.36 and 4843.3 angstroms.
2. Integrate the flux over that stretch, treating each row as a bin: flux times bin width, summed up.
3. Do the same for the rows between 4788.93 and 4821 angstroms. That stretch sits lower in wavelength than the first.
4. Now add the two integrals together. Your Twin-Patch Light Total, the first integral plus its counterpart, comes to 3742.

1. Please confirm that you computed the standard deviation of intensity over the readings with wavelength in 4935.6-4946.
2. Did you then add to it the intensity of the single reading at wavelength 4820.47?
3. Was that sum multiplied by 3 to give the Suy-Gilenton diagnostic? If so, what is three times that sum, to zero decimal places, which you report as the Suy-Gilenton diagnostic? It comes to 289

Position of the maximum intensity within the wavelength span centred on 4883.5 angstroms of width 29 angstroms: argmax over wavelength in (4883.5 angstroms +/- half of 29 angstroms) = 4869.55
